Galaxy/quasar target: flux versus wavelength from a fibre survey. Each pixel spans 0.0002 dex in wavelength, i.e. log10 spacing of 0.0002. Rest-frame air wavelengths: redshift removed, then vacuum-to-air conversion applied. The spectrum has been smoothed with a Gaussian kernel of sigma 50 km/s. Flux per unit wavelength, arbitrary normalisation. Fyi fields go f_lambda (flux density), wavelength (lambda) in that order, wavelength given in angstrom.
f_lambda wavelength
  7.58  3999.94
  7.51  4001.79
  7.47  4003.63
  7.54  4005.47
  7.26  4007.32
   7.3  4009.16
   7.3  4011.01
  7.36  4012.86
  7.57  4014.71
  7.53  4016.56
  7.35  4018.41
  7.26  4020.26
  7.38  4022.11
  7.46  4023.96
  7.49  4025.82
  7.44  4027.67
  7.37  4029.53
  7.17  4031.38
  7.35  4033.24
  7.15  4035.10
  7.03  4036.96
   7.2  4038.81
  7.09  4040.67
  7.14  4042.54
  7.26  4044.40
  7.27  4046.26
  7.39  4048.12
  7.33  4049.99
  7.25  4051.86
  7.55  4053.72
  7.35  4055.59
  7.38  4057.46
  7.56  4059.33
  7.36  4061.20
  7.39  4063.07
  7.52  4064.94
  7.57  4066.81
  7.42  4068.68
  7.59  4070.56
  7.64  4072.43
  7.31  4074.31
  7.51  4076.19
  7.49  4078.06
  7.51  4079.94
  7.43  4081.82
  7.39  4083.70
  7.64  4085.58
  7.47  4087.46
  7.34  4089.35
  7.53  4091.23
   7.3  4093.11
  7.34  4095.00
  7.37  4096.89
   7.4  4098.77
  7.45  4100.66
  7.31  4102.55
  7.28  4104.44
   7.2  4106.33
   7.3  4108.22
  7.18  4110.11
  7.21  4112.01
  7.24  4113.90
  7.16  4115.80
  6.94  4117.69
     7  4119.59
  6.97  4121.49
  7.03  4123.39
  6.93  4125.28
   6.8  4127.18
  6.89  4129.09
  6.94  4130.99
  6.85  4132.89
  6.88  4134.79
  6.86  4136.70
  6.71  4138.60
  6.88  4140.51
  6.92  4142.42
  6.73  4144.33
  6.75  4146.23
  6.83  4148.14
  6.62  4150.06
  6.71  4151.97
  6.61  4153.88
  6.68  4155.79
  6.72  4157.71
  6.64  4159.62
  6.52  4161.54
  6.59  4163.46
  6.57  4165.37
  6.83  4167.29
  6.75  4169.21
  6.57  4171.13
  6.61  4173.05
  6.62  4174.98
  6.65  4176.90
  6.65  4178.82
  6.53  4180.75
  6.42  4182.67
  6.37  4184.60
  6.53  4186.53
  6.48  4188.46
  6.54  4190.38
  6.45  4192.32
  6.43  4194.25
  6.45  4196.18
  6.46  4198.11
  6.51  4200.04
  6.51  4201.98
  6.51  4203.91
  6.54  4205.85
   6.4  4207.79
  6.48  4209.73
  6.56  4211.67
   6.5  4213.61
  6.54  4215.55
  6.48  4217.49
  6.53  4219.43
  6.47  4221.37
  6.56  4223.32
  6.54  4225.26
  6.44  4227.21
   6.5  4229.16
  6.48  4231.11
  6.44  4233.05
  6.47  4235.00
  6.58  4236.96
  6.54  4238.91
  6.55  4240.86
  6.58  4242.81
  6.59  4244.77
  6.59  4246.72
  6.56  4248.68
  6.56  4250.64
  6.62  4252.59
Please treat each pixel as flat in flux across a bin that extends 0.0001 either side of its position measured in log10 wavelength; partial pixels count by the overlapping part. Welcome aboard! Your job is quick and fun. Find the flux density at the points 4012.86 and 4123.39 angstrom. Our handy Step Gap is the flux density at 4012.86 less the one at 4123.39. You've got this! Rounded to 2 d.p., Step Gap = 0.33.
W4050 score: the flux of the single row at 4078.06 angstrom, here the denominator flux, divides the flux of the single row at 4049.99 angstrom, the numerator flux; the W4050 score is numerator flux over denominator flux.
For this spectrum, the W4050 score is 0.979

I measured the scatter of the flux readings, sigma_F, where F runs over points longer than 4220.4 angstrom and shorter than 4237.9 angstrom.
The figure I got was 0.05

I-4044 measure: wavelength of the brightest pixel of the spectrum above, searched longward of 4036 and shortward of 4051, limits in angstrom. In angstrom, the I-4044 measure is 4048.12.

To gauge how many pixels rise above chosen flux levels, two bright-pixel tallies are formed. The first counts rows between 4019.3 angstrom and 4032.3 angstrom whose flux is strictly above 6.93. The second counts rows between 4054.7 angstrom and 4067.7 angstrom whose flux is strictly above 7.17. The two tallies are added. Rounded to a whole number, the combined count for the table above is 14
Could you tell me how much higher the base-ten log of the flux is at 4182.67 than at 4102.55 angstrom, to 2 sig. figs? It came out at -0.056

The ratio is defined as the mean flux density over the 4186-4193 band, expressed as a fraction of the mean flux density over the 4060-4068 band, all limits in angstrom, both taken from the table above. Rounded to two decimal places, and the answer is 0.87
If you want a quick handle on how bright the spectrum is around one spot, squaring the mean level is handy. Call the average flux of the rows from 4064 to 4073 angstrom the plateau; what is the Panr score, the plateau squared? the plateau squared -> 57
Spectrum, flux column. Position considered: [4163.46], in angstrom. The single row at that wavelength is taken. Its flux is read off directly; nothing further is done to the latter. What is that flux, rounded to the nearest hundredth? 6.59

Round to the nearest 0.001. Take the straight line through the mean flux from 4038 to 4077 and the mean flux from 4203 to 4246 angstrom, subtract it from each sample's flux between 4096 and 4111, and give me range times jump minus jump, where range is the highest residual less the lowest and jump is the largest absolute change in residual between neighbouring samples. -0.101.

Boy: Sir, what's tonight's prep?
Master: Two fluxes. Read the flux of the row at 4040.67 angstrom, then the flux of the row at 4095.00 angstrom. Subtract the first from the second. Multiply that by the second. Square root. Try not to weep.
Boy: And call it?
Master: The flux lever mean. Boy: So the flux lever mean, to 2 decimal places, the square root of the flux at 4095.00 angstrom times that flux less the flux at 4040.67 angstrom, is 1.35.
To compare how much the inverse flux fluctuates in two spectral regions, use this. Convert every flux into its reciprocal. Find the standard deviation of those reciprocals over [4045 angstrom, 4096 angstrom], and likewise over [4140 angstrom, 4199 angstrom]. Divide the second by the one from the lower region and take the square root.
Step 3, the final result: 1.25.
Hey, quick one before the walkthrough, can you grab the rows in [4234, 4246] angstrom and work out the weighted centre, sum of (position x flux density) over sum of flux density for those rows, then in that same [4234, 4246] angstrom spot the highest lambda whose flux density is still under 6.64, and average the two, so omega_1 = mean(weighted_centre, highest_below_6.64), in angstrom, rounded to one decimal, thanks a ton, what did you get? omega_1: 4242.3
